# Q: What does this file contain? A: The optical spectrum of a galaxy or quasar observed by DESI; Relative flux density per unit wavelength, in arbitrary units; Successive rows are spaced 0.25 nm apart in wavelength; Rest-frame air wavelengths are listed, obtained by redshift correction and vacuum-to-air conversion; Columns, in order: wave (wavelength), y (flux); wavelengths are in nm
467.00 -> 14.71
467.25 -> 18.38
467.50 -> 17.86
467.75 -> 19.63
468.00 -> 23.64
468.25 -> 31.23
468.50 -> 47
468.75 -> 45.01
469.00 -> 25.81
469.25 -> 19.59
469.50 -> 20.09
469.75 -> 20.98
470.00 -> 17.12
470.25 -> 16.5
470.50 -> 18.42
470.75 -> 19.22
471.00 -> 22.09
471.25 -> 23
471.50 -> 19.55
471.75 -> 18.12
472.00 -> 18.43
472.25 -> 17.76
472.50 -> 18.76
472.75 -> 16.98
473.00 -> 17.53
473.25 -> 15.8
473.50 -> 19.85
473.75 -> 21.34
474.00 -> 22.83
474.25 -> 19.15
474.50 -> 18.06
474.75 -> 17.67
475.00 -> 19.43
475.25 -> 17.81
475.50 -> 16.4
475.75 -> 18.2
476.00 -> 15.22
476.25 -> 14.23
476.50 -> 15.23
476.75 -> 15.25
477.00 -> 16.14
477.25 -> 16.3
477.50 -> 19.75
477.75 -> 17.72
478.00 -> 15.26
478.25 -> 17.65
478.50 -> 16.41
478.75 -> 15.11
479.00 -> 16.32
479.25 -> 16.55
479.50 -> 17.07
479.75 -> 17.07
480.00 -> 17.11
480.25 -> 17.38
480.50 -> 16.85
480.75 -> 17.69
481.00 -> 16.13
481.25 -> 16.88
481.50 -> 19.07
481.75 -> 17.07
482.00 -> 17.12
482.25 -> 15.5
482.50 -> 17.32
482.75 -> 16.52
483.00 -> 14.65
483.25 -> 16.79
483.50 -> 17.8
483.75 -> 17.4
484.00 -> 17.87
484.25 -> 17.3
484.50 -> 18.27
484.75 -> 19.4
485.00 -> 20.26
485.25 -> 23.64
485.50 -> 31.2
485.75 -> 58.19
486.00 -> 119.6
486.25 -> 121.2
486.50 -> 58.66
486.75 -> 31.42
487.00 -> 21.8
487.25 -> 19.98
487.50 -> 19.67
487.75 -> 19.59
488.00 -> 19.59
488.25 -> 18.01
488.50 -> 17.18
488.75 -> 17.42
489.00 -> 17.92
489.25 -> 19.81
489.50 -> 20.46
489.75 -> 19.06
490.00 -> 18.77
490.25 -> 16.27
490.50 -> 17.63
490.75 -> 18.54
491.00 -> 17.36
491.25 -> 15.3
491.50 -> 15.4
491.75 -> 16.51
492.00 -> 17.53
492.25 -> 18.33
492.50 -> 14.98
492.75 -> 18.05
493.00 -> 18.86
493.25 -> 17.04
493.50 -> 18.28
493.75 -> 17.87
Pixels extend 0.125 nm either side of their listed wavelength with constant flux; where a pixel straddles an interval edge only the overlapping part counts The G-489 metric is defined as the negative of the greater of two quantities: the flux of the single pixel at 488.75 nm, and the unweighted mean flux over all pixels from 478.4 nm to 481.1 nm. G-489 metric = -17.4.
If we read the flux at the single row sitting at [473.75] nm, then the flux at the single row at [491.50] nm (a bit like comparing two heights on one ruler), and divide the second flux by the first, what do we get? 0.72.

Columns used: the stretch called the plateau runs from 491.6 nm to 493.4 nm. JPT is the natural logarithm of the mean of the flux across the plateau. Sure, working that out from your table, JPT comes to 2.85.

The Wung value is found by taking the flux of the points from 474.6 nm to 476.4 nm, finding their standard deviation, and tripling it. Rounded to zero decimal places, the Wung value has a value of 5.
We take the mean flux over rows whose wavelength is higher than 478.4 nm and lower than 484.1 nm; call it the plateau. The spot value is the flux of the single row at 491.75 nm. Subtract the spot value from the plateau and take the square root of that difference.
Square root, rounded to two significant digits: 0.59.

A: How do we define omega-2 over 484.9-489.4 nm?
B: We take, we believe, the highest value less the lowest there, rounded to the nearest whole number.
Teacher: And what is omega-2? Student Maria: 104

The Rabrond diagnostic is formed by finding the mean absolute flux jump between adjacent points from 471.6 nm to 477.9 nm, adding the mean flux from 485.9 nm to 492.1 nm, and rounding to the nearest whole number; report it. 30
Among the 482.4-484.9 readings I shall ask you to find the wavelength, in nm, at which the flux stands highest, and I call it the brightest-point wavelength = 484.75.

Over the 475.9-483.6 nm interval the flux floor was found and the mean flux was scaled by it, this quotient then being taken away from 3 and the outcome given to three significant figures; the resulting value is 1.83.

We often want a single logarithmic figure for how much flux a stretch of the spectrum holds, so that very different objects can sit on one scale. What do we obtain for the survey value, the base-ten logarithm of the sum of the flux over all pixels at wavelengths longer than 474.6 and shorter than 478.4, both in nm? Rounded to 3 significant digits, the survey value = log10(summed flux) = 2.40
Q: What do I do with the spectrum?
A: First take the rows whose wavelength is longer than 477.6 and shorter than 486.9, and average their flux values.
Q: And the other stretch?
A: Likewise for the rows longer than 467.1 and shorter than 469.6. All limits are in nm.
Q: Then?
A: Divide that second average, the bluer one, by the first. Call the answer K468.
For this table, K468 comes 1.0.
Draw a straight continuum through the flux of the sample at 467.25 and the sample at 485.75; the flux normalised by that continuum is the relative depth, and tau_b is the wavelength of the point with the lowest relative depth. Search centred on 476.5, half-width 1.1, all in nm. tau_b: 476.25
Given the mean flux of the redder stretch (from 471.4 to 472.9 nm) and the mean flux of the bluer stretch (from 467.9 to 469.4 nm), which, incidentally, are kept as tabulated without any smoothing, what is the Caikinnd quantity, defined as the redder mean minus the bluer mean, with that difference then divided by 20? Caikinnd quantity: -0.69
